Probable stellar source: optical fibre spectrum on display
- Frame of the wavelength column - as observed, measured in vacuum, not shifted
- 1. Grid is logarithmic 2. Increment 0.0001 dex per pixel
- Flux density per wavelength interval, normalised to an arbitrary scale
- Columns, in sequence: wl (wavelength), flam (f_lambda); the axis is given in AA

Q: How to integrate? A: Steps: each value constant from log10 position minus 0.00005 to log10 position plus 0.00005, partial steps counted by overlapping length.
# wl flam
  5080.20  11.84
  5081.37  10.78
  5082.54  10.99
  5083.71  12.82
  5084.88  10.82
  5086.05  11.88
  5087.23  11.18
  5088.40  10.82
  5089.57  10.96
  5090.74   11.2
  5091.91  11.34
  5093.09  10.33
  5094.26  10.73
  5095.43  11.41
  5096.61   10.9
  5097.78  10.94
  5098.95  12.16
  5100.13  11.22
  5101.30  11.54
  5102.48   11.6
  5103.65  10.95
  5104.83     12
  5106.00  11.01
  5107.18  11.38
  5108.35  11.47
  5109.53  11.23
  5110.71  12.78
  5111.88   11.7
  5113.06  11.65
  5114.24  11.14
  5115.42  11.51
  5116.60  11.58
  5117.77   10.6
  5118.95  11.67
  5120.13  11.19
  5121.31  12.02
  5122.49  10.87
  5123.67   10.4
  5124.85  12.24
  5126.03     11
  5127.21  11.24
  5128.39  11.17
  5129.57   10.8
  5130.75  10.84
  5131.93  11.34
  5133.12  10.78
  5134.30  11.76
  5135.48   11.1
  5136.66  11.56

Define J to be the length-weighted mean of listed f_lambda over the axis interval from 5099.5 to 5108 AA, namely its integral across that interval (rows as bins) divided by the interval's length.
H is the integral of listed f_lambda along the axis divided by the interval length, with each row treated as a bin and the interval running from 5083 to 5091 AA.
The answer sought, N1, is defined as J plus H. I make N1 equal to 22.8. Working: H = 11.4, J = 11.39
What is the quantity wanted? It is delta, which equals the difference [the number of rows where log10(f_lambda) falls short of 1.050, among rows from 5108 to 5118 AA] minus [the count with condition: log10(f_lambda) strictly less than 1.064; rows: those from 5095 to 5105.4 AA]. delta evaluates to -4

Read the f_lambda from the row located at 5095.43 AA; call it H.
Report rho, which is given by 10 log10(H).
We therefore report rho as 10.6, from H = 11.41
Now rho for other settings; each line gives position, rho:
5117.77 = 10.3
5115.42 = 10.6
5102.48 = 10.6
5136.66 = 10.6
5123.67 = 10.2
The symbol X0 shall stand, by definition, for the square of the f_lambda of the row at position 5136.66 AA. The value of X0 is 134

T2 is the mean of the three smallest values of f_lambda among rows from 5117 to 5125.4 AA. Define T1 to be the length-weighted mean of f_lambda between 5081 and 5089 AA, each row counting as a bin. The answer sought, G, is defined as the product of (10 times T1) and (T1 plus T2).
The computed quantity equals 2490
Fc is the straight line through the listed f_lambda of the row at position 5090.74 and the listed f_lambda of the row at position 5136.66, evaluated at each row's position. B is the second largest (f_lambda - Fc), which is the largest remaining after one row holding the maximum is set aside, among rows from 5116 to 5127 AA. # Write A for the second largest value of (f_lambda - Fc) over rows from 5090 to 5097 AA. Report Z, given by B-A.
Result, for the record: 0.4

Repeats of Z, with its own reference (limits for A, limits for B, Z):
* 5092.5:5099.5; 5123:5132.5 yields -0.4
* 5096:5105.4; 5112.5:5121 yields -0.4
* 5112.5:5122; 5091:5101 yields -0.1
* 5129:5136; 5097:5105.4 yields 0.9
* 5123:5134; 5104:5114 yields 0.9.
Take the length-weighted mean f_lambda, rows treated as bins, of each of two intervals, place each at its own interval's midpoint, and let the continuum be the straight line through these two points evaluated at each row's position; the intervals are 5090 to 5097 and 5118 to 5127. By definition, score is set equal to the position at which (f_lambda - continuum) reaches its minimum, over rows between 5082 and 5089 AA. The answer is 5088.40 AA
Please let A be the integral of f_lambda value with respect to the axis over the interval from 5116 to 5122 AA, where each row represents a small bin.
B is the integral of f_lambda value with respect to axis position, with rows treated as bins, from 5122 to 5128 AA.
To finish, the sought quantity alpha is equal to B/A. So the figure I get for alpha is 1.0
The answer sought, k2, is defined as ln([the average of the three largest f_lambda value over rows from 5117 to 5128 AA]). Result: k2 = 2.48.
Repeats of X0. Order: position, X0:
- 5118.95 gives 136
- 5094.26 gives 115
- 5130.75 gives 118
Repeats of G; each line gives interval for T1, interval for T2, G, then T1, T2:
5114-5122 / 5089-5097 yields 2511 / 11.4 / 10.7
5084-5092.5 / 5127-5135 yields 2473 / 11.2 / 10.8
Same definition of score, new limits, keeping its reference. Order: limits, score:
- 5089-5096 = 5093.09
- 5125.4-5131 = 5129.57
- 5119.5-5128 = 5123.67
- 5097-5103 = 5097.78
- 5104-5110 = 5106.00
